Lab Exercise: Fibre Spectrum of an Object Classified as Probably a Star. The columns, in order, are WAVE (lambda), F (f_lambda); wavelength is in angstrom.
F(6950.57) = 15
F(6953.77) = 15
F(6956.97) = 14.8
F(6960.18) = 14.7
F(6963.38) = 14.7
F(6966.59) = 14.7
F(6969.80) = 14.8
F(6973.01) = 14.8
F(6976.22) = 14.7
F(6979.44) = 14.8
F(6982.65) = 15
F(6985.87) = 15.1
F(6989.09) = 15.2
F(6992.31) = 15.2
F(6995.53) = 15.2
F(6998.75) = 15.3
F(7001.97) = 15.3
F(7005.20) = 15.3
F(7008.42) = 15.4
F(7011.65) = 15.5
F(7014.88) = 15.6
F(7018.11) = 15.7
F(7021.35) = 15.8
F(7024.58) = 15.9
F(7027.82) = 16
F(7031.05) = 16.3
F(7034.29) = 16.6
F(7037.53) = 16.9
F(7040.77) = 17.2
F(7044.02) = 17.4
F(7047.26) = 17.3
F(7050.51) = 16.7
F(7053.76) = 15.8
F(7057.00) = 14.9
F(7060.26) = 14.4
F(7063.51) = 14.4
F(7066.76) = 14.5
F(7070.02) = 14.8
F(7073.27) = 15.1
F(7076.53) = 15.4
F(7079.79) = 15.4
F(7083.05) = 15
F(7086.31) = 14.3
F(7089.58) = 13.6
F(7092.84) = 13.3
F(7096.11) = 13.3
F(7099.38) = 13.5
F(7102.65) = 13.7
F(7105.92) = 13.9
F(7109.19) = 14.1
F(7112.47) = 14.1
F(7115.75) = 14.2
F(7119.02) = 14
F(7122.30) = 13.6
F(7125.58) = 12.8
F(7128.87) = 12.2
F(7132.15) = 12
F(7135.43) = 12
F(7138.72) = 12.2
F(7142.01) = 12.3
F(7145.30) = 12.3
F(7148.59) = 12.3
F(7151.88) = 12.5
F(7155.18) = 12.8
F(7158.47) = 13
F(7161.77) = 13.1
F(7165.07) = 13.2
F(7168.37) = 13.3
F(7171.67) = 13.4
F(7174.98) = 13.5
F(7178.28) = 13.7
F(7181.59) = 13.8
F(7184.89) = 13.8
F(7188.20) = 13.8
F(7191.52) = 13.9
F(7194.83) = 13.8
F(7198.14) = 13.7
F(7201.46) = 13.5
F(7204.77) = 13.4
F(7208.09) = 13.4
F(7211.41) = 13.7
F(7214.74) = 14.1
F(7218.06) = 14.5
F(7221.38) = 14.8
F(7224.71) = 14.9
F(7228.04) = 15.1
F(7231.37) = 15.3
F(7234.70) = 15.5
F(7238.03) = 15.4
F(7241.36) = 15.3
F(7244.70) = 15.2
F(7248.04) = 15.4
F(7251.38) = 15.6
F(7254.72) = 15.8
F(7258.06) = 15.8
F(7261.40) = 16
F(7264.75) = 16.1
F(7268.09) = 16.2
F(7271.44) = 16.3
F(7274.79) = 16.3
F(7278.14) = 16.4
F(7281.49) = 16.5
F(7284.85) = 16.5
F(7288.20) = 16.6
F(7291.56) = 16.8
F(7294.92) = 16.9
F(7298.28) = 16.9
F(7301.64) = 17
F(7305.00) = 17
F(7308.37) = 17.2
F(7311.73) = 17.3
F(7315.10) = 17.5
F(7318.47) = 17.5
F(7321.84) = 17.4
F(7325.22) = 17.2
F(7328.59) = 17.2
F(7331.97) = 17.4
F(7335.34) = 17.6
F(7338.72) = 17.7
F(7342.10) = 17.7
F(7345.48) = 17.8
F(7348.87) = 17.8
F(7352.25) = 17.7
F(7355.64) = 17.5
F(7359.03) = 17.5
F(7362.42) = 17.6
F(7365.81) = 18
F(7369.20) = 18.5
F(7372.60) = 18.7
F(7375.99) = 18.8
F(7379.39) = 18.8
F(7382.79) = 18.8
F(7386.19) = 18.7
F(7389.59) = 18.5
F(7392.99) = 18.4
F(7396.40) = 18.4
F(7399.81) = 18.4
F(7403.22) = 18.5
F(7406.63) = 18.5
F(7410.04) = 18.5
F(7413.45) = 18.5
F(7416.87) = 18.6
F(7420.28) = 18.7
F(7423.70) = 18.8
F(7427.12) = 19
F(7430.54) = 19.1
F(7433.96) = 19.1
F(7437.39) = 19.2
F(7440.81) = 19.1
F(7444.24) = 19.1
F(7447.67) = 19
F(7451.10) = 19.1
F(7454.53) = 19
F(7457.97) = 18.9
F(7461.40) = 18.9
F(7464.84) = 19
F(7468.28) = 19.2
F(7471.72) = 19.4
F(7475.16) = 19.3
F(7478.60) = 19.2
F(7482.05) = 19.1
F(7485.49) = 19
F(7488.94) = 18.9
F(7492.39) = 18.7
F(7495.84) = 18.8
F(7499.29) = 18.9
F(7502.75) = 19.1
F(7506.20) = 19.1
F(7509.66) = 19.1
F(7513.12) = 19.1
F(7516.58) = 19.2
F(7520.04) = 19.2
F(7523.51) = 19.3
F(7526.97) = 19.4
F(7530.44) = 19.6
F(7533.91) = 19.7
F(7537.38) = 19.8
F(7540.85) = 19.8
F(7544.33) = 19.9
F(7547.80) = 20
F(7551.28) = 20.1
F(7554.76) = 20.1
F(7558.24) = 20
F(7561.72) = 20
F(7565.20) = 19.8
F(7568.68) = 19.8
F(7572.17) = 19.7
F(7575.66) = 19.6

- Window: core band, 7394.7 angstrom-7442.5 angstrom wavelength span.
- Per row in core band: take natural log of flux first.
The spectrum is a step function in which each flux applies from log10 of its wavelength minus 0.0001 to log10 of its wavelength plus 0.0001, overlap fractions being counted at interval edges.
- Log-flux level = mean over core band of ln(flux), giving 2.93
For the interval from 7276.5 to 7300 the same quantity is 2.81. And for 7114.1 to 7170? 2.55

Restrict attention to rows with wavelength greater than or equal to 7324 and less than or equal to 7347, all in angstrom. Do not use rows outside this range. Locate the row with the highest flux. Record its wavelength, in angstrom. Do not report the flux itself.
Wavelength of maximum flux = 7345.48 angstrom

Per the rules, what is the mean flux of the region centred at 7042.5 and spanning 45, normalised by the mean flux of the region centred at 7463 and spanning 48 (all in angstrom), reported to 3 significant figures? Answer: 0.844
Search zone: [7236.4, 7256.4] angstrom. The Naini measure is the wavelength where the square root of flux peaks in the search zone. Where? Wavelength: 7254.72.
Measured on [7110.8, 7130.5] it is 7115.75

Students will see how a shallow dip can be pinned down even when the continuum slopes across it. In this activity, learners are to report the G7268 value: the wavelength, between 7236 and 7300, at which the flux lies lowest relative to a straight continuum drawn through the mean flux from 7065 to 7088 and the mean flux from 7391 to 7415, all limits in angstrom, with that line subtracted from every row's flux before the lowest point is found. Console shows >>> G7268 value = 7244.70 angstrom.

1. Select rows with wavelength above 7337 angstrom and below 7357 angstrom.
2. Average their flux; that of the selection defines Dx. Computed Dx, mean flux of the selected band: 17.7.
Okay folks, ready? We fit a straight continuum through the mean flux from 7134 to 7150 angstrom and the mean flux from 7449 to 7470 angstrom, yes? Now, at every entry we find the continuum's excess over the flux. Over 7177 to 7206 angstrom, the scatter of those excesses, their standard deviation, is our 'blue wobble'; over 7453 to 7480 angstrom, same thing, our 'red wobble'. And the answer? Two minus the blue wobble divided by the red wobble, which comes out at -1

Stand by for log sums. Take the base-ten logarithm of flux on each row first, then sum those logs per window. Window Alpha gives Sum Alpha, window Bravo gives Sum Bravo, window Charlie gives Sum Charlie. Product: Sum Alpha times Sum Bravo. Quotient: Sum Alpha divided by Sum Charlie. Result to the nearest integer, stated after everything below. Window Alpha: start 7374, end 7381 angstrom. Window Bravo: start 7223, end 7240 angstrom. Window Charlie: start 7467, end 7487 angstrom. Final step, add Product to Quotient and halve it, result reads 8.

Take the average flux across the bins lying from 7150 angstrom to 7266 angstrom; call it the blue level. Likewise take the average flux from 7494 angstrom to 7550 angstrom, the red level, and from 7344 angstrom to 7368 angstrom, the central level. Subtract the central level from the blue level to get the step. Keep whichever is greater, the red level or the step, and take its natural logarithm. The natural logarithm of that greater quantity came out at 2.96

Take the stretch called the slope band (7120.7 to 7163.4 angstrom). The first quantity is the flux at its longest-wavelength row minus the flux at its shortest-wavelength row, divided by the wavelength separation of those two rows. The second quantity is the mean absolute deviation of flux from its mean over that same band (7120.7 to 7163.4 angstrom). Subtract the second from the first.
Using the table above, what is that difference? -0.41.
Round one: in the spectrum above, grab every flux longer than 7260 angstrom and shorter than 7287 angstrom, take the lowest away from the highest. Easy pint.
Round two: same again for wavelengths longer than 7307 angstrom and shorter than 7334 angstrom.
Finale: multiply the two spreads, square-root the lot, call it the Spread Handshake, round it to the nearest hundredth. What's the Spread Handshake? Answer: 0.39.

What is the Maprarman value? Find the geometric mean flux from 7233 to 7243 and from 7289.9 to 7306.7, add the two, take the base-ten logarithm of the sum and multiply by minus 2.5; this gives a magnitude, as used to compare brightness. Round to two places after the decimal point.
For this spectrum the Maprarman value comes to -3.77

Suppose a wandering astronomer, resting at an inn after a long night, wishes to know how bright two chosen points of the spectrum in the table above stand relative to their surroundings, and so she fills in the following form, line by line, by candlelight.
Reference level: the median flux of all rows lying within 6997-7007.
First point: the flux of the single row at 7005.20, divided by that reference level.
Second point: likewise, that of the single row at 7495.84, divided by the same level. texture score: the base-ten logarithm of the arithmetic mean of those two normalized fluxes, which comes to 0.047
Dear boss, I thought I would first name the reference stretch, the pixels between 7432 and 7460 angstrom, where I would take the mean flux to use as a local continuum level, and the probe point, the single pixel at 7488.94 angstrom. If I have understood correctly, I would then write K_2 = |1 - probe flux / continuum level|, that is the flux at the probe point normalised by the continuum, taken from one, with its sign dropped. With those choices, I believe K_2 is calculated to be 0.01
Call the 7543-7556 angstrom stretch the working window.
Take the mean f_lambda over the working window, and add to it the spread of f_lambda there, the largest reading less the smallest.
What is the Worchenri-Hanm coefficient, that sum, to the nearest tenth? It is 20.2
